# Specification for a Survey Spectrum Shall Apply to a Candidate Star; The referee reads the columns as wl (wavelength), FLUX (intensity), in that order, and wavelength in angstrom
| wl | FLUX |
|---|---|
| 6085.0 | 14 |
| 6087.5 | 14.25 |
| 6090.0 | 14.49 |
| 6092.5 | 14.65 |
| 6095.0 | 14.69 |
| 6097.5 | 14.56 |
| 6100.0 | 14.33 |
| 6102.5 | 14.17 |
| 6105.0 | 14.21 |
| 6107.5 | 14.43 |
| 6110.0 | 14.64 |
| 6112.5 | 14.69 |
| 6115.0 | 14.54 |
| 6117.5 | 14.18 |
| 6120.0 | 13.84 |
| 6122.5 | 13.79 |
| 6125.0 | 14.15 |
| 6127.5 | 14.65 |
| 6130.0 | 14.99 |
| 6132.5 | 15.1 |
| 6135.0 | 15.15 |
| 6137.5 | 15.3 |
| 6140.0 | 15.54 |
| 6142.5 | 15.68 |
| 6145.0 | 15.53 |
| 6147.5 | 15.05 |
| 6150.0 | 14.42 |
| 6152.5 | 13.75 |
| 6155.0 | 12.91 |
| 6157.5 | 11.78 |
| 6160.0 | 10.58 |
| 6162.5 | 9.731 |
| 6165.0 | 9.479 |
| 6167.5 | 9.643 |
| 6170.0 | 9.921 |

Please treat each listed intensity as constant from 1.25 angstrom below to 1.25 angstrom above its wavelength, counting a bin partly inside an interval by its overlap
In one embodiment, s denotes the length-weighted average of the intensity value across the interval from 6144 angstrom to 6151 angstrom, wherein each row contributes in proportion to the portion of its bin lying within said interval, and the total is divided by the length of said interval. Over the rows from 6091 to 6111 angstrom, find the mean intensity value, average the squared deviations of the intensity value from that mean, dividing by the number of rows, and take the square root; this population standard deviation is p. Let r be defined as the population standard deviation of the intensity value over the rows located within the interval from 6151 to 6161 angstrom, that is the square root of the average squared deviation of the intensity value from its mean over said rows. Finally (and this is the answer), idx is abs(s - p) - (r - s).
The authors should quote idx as 28.6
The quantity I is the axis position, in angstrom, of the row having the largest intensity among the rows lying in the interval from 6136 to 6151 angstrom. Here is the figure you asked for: 6142.5 angstrom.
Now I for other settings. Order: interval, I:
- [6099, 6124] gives 6112.5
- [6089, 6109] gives 6095.0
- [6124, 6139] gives 6137.5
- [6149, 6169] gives 6150.0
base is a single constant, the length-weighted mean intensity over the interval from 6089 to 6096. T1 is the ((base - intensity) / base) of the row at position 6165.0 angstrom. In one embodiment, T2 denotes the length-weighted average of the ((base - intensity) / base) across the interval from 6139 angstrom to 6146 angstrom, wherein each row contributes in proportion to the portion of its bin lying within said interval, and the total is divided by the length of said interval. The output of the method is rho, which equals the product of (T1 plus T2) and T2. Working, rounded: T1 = 0.35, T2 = -0.07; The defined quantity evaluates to -0.019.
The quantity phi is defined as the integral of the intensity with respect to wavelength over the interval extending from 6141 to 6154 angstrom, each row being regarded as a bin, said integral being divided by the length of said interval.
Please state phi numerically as 14.9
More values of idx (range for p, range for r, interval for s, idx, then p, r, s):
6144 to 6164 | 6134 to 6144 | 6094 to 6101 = 26.9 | 1.98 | 0.21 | 14.5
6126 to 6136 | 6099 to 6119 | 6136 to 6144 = 30.6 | 0.19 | 0.20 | 15.5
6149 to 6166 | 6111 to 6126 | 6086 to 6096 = 26.9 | 1.81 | 0.33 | 14.5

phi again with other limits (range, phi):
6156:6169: 10.3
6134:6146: 15.4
